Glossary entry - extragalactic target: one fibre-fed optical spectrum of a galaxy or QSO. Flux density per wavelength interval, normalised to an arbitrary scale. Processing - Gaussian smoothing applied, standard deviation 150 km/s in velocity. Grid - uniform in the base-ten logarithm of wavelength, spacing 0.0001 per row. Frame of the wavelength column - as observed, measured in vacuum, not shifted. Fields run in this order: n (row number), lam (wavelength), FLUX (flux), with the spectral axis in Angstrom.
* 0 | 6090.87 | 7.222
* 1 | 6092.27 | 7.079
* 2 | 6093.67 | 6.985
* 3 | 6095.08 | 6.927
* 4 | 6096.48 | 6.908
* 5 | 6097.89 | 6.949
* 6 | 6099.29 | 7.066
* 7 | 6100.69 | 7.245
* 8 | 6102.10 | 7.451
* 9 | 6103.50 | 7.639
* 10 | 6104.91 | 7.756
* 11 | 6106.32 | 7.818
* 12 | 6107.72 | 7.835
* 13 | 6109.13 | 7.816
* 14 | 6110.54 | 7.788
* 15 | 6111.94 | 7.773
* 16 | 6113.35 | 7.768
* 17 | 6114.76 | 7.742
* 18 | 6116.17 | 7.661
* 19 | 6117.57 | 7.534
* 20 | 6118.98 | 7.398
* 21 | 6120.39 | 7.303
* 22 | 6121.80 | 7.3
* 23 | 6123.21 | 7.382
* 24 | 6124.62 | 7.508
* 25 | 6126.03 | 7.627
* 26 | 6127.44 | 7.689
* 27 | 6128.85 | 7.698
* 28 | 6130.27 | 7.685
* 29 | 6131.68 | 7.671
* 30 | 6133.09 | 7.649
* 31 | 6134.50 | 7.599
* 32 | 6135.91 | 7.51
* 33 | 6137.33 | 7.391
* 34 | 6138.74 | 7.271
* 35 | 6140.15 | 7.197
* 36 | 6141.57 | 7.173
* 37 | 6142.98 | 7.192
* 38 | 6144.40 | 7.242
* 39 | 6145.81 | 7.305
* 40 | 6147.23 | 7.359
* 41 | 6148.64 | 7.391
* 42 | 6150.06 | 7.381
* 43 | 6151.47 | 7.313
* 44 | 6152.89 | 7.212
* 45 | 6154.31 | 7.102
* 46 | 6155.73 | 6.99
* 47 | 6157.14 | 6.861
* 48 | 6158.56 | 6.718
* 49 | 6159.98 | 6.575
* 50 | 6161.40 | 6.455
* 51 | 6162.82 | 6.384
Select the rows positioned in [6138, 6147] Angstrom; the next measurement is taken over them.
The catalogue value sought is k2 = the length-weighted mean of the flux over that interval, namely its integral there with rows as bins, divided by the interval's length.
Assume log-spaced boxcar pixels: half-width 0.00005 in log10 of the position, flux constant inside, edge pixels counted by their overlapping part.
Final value 7.24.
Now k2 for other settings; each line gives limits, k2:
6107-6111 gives 7.81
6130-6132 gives 7.68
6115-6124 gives 7.45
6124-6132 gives 7.64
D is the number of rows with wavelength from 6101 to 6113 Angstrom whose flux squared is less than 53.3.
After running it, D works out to 0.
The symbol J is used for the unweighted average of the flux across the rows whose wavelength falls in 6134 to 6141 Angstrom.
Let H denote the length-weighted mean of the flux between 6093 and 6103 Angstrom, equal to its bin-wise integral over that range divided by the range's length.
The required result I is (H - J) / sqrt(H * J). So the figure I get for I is -0.04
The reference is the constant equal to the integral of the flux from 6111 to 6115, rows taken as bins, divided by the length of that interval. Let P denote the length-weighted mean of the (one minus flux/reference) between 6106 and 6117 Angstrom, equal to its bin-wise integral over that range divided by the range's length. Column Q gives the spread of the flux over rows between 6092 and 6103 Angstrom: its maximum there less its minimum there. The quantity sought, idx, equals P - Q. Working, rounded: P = 0.00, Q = 0.5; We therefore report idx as -0.5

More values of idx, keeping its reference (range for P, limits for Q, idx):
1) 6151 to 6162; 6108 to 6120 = -0.3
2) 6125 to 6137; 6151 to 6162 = -0.8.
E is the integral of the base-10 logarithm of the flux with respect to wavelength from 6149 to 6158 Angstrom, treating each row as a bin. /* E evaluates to 7.68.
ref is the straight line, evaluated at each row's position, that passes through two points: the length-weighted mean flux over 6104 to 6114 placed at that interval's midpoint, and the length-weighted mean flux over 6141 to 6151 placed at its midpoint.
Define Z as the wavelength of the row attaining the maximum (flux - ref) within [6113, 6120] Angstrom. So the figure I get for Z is 6113.35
